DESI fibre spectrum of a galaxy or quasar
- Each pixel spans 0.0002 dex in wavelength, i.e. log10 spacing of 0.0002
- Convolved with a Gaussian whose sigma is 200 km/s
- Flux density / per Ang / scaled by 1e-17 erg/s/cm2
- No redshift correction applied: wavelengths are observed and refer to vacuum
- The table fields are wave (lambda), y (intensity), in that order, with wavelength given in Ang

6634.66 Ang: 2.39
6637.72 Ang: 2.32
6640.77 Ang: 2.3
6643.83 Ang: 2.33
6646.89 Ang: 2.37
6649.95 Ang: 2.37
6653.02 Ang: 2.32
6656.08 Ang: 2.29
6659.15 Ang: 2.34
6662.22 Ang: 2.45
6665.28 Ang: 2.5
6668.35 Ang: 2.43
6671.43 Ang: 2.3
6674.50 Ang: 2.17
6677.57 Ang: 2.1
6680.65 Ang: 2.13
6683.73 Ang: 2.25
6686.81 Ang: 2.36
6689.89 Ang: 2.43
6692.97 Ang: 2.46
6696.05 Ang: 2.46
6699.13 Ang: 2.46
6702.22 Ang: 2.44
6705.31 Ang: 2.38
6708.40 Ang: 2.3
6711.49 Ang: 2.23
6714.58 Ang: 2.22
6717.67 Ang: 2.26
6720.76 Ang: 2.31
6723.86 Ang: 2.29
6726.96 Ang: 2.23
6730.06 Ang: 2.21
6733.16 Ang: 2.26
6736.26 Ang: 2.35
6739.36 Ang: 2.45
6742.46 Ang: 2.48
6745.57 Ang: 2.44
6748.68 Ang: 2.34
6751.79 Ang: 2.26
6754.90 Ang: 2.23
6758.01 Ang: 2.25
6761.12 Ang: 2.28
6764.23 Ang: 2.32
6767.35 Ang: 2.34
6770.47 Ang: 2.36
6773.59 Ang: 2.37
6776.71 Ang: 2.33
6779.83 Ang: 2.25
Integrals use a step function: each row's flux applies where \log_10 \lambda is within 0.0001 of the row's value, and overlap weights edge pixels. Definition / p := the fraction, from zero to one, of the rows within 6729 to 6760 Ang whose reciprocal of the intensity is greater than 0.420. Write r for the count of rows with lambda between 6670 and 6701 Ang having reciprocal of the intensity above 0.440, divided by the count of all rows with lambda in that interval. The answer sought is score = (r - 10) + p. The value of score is -8.90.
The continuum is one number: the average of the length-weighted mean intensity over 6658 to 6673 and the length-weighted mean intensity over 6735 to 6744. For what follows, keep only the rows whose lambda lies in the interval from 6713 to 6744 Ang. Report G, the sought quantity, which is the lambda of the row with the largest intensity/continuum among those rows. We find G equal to 6742.46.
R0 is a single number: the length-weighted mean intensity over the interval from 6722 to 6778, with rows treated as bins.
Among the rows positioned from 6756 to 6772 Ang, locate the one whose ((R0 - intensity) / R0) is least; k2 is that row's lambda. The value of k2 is 6770.47 Ang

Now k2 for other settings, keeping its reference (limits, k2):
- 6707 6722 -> 6720.76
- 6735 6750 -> 6742.46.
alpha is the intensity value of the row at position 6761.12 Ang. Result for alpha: 2.28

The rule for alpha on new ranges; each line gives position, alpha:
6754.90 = 2.23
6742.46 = 2.48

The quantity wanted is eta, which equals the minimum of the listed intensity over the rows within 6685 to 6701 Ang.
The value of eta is 2.36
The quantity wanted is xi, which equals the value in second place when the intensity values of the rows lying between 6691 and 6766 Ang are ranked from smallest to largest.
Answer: 2.22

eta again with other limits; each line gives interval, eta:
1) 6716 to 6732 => 2.21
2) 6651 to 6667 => 2.29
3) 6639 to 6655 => 2.3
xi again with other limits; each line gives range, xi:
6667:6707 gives 2.13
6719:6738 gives 2.23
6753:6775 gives 2.25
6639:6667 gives 2.3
